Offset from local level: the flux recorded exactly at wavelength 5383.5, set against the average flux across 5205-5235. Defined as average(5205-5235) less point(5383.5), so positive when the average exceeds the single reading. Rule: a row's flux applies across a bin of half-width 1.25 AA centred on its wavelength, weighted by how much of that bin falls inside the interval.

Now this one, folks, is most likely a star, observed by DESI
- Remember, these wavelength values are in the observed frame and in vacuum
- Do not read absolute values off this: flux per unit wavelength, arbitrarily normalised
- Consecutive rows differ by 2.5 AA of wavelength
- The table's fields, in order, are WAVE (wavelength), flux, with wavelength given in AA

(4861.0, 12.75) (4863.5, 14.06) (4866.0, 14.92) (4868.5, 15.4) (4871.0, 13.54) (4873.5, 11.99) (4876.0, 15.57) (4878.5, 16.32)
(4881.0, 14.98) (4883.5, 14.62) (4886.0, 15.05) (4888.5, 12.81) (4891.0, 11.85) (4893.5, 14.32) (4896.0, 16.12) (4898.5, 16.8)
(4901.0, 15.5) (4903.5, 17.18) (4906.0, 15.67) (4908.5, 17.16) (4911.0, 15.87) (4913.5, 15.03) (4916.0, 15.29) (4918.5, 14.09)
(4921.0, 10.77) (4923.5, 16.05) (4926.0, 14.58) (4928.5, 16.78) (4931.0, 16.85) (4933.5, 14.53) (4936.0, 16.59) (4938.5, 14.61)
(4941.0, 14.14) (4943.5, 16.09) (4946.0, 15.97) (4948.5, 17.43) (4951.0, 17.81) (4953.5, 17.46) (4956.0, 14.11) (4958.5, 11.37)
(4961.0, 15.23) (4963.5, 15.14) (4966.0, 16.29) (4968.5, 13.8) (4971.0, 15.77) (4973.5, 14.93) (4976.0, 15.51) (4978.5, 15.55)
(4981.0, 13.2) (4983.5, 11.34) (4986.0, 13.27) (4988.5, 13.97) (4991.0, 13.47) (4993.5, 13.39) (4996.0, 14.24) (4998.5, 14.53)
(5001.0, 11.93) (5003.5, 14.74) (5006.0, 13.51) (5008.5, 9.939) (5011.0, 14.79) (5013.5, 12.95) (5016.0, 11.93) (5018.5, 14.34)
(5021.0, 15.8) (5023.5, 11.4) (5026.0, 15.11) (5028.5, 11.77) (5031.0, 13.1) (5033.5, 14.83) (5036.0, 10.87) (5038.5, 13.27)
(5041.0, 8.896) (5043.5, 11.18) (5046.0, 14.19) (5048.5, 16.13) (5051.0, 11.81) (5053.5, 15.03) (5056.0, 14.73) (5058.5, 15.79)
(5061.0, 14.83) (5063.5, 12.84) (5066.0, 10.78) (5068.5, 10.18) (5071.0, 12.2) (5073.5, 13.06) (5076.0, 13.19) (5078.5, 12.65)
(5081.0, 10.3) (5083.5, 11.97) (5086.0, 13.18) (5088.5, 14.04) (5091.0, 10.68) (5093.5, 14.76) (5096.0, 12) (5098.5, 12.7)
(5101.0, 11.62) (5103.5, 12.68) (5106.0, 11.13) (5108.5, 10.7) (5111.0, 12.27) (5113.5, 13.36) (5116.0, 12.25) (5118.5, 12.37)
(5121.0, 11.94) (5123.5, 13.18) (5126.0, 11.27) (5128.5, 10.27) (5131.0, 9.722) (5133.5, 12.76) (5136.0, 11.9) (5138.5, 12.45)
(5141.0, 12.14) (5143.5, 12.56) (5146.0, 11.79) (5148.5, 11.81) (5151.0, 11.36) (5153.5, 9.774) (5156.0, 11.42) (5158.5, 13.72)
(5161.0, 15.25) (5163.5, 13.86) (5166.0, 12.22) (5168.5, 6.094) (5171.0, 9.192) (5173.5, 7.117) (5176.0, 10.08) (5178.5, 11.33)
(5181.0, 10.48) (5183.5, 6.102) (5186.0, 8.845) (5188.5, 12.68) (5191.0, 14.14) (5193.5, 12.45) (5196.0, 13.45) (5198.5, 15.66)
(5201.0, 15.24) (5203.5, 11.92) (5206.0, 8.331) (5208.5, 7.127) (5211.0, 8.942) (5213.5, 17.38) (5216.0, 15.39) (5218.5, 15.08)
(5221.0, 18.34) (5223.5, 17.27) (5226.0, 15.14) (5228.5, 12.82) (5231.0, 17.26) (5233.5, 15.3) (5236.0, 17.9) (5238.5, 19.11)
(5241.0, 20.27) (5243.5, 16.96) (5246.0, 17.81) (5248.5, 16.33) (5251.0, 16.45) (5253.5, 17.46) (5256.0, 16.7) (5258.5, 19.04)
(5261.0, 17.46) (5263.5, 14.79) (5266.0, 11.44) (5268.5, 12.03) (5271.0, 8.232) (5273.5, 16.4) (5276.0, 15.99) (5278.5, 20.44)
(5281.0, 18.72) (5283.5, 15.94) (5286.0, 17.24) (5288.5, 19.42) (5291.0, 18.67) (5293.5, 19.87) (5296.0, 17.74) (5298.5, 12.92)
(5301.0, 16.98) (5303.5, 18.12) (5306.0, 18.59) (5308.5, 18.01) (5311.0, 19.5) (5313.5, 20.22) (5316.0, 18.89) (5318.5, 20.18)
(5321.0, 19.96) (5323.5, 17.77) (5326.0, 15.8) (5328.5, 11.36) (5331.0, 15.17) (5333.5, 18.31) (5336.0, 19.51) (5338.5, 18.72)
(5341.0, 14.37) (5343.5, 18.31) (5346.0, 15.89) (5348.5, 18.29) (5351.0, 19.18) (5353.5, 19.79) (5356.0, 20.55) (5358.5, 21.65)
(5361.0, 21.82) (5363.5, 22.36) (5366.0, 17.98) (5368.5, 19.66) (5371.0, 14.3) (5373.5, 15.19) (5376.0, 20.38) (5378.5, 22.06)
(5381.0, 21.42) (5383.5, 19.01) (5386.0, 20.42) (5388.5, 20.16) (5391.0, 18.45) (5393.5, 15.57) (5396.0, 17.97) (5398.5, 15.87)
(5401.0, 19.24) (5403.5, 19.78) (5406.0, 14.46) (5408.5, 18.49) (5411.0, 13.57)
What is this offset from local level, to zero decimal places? -5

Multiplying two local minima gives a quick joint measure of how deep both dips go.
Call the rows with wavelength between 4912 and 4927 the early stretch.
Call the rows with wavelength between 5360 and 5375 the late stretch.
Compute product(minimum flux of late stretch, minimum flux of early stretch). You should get 154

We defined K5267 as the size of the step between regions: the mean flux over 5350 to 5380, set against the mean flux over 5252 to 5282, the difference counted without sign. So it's 3.9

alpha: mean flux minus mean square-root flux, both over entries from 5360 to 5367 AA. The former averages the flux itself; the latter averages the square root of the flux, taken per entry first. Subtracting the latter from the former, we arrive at 16.2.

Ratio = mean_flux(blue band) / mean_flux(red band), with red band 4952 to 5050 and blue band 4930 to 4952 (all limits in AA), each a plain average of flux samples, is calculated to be 1.2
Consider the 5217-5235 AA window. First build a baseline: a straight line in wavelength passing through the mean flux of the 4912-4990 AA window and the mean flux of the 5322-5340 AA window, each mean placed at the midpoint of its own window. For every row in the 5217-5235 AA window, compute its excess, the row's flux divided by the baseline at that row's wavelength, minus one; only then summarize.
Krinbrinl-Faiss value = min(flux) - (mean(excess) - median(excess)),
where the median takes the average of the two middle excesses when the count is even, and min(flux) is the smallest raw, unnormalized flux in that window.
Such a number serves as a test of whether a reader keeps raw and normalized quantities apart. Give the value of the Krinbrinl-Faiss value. 12.8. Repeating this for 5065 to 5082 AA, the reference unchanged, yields 10.2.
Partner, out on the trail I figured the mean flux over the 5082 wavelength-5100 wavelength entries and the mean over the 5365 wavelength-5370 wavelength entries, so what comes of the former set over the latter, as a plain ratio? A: 0.68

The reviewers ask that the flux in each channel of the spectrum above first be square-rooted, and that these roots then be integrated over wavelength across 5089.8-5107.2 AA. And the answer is 61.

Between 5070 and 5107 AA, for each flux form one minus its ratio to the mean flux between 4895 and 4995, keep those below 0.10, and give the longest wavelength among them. 5093.5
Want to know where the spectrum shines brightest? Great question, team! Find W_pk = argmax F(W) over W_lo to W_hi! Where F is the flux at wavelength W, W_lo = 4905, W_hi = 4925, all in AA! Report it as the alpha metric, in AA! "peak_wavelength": 4908.5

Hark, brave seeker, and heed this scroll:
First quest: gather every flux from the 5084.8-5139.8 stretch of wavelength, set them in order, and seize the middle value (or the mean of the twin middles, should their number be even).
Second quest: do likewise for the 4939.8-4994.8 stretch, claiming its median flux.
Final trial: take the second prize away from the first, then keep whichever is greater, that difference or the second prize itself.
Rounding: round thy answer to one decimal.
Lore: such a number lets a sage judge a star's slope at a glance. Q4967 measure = 15.0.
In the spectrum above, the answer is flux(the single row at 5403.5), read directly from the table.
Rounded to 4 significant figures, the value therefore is 19.78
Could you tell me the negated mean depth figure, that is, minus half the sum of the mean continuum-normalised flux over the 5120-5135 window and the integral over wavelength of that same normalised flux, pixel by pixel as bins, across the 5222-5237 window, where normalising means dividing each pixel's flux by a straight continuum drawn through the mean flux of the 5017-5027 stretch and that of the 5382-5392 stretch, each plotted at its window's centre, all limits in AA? -7.32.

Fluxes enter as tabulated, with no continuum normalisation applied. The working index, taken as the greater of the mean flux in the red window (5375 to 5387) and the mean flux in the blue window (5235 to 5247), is 20.7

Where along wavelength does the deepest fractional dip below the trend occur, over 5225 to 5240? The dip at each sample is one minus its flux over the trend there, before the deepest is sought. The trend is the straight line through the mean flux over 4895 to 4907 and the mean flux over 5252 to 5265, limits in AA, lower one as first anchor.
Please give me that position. 5228.5 AA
